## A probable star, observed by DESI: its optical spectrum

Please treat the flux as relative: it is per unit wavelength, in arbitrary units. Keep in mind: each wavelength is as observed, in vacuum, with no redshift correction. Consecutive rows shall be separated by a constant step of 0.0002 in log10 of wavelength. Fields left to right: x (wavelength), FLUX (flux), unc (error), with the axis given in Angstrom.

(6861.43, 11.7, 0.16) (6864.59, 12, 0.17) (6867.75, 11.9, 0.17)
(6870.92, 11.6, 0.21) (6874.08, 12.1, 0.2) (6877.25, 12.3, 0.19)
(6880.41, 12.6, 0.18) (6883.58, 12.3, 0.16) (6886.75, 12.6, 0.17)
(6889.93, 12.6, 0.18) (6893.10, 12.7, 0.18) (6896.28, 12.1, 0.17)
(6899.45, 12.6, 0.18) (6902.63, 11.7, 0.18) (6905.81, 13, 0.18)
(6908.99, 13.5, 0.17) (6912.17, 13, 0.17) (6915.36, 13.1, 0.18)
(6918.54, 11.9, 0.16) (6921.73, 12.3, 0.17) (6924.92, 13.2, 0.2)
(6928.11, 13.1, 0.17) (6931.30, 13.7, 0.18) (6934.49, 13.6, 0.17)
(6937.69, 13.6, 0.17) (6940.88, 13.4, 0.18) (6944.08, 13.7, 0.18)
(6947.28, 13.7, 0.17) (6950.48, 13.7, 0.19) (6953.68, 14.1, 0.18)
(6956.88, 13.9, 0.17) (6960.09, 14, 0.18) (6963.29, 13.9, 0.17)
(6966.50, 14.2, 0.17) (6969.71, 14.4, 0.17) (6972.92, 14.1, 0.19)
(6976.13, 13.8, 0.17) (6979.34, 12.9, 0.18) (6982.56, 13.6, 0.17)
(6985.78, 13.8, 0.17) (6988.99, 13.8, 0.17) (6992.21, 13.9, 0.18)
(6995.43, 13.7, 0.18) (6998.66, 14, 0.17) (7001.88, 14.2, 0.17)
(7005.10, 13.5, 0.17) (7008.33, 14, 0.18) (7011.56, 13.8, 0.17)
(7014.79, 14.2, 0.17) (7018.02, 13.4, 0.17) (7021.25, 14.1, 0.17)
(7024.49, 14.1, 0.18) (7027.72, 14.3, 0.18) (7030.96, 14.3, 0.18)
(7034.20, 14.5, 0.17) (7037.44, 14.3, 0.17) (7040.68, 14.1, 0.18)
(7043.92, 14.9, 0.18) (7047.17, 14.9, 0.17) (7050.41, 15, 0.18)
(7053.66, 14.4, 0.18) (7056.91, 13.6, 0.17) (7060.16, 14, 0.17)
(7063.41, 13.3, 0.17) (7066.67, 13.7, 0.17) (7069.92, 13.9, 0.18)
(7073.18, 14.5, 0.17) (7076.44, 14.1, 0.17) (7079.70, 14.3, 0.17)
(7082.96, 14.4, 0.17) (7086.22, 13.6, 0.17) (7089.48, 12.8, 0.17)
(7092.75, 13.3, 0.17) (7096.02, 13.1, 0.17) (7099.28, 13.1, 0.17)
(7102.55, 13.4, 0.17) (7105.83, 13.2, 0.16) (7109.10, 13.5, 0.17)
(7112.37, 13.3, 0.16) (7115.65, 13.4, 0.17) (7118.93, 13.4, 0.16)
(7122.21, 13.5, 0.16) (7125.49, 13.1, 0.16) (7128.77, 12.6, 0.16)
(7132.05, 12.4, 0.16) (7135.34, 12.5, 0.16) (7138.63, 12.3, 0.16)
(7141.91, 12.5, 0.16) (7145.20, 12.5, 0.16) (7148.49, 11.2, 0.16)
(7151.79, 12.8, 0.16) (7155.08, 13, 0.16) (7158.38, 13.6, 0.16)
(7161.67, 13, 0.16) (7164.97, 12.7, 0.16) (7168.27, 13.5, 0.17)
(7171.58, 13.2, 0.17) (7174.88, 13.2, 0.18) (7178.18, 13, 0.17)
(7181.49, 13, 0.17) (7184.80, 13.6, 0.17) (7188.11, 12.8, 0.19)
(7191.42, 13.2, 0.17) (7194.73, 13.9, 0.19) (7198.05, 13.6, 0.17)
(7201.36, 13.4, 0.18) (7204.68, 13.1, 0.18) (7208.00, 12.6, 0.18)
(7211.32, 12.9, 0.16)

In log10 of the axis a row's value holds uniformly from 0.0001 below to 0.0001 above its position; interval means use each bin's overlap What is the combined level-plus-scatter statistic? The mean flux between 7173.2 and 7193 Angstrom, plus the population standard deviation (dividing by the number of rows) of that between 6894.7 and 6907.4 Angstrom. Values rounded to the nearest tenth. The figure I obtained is 13.6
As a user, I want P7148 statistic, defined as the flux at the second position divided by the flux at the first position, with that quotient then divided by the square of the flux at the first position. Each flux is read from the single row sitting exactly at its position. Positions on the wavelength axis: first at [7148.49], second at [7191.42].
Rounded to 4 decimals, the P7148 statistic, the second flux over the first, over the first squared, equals 0.0094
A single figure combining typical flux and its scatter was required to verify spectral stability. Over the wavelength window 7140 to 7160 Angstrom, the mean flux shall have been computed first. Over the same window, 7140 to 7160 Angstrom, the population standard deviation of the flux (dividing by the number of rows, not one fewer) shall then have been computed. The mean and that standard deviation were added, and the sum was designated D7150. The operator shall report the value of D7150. 13.3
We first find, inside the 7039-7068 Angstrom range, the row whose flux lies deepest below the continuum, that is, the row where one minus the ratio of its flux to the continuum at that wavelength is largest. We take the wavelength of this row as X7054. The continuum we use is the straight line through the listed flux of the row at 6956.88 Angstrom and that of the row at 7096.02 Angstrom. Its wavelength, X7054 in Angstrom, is 7063.41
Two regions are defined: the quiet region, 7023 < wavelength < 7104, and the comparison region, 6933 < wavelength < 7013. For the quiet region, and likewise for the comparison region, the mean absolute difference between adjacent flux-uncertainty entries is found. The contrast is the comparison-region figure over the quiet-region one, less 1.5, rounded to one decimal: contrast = 1.1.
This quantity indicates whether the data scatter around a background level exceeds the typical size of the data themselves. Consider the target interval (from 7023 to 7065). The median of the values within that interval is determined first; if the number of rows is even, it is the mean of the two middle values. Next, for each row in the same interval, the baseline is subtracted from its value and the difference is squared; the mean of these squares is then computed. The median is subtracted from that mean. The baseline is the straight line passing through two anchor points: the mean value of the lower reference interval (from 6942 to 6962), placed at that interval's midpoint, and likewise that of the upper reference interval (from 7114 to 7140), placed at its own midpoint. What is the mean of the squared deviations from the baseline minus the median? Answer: -13.2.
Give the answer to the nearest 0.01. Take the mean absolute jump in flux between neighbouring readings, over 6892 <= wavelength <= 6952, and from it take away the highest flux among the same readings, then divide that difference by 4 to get -3.31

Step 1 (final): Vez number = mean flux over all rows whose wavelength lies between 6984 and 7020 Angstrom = 13.8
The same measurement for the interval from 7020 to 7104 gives 14.0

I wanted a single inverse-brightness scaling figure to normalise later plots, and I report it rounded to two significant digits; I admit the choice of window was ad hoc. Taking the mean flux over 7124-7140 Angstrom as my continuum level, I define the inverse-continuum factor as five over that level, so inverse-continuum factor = 0.40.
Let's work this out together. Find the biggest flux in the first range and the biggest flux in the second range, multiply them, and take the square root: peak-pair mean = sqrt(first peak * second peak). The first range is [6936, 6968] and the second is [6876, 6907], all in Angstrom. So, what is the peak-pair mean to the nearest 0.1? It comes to 13.6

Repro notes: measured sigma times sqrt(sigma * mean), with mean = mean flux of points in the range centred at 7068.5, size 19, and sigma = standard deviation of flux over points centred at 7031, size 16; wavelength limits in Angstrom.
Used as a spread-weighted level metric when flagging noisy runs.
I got 0.2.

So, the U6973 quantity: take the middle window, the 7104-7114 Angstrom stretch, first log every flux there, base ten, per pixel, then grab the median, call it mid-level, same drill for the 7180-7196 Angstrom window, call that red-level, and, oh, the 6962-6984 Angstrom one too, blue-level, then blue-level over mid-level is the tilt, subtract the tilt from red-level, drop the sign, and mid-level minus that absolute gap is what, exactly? 1.02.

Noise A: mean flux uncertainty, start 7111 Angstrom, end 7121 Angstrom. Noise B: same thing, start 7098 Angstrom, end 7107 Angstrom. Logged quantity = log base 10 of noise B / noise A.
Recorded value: 0.01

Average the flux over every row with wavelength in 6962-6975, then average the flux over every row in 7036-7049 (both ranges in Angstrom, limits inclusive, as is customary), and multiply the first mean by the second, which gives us 206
